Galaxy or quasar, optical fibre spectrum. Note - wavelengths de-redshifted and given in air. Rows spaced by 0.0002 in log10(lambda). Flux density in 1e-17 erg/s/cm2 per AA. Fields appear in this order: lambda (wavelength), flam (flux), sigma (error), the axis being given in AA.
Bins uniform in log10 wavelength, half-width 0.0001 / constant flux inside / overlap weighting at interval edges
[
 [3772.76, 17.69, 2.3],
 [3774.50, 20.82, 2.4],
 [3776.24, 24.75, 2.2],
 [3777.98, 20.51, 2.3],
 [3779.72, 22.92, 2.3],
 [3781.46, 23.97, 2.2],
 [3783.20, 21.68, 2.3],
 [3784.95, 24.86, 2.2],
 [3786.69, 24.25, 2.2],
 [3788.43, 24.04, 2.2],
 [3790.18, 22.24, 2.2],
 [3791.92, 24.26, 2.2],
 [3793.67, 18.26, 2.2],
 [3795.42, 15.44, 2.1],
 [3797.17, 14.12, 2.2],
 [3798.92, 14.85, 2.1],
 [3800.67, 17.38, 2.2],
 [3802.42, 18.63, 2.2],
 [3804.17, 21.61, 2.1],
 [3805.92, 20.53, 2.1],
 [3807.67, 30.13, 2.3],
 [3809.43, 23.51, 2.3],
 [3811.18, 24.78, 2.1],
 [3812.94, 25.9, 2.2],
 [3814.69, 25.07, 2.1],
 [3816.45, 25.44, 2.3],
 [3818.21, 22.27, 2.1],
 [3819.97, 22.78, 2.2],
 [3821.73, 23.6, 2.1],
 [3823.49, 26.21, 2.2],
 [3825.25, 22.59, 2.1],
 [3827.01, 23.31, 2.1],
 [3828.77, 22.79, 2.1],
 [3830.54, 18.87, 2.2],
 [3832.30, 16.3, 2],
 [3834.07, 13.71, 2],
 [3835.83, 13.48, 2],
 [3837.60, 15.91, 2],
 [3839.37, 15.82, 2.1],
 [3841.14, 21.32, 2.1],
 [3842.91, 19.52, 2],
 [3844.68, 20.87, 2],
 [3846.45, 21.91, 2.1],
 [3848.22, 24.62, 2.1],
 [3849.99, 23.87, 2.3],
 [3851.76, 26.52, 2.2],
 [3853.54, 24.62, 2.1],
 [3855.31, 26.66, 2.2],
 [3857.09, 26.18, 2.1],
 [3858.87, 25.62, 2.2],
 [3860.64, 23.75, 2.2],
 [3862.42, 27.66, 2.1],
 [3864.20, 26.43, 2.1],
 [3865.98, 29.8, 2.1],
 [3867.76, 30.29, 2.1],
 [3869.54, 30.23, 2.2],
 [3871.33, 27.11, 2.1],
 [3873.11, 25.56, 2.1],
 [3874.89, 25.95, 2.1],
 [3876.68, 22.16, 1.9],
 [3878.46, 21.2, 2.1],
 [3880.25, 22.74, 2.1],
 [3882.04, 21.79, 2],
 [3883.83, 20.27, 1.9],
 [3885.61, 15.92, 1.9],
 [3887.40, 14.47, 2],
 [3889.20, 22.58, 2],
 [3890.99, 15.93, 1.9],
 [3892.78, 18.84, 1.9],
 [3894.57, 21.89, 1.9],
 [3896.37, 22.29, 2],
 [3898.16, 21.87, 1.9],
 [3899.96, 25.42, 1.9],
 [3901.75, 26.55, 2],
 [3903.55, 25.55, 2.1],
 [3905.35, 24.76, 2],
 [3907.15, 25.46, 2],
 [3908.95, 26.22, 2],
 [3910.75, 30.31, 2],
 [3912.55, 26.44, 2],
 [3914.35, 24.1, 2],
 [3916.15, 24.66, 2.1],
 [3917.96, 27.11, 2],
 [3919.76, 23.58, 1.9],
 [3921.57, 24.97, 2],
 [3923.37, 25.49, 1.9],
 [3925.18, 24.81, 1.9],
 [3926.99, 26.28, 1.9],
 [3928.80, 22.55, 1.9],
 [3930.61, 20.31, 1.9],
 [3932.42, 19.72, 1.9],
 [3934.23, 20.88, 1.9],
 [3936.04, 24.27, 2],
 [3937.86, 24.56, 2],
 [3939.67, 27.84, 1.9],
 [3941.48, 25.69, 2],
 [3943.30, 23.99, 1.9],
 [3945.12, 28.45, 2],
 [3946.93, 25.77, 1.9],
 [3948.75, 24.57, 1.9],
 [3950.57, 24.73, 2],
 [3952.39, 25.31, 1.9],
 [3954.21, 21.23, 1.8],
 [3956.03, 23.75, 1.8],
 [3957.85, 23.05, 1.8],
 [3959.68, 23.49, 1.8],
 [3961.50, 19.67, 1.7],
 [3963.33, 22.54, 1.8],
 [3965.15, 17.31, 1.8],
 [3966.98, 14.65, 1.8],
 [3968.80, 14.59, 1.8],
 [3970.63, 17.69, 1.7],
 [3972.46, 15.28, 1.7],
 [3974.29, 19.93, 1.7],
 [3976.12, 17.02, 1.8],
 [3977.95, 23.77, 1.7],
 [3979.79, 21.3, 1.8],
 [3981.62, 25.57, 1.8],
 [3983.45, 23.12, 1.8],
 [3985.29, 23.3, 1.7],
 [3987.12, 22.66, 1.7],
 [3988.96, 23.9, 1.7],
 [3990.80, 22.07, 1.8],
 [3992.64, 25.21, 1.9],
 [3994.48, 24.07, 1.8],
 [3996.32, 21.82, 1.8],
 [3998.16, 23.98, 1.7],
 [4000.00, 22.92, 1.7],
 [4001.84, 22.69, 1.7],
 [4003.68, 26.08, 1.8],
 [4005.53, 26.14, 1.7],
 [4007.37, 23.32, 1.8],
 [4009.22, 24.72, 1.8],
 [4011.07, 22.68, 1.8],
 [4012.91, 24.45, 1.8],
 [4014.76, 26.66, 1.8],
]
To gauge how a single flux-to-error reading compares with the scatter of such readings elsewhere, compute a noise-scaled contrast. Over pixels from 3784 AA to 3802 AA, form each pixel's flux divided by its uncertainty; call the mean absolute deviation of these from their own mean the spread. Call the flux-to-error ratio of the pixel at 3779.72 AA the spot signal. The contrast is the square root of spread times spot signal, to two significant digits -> 4.2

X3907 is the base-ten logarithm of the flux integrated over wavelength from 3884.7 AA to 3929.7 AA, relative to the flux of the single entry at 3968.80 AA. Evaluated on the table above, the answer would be 1.86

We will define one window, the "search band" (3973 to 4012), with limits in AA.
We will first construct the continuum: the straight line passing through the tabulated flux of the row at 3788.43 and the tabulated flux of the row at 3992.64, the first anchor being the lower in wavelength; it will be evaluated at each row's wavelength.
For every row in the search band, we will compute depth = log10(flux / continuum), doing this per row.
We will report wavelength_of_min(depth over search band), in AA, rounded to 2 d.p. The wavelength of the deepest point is 3976.12 AA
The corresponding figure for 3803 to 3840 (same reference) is 3835.83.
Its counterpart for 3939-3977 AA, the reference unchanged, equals 3968.80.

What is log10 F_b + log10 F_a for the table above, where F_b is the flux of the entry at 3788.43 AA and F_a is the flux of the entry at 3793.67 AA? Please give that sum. 2.64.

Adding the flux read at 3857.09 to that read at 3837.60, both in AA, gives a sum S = 42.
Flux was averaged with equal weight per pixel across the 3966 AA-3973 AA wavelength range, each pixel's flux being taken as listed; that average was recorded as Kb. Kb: 15.6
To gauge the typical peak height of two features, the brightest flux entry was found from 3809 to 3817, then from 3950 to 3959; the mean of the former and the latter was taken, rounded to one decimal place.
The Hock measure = 25.6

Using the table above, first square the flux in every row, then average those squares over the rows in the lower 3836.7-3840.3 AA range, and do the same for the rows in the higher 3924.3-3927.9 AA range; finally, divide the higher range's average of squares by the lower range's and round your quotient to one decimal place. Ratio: 2.6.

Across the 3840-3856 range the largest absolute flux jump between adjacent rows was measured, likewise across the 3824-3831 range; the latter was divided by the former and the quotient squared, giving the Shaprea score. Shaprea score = 2.1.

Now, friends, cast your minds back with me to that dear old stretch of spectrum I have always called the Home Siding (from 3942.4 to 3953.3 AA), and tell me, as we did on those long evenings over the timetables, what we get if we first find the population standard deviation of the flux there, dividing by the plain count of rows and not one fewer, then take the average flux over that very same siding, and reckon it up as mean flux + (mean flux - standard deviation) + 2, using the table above 51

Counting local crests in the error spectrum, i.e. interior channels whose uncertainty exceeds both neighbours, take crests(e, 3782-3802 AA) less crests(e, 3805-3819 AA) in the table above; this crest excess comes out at -1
